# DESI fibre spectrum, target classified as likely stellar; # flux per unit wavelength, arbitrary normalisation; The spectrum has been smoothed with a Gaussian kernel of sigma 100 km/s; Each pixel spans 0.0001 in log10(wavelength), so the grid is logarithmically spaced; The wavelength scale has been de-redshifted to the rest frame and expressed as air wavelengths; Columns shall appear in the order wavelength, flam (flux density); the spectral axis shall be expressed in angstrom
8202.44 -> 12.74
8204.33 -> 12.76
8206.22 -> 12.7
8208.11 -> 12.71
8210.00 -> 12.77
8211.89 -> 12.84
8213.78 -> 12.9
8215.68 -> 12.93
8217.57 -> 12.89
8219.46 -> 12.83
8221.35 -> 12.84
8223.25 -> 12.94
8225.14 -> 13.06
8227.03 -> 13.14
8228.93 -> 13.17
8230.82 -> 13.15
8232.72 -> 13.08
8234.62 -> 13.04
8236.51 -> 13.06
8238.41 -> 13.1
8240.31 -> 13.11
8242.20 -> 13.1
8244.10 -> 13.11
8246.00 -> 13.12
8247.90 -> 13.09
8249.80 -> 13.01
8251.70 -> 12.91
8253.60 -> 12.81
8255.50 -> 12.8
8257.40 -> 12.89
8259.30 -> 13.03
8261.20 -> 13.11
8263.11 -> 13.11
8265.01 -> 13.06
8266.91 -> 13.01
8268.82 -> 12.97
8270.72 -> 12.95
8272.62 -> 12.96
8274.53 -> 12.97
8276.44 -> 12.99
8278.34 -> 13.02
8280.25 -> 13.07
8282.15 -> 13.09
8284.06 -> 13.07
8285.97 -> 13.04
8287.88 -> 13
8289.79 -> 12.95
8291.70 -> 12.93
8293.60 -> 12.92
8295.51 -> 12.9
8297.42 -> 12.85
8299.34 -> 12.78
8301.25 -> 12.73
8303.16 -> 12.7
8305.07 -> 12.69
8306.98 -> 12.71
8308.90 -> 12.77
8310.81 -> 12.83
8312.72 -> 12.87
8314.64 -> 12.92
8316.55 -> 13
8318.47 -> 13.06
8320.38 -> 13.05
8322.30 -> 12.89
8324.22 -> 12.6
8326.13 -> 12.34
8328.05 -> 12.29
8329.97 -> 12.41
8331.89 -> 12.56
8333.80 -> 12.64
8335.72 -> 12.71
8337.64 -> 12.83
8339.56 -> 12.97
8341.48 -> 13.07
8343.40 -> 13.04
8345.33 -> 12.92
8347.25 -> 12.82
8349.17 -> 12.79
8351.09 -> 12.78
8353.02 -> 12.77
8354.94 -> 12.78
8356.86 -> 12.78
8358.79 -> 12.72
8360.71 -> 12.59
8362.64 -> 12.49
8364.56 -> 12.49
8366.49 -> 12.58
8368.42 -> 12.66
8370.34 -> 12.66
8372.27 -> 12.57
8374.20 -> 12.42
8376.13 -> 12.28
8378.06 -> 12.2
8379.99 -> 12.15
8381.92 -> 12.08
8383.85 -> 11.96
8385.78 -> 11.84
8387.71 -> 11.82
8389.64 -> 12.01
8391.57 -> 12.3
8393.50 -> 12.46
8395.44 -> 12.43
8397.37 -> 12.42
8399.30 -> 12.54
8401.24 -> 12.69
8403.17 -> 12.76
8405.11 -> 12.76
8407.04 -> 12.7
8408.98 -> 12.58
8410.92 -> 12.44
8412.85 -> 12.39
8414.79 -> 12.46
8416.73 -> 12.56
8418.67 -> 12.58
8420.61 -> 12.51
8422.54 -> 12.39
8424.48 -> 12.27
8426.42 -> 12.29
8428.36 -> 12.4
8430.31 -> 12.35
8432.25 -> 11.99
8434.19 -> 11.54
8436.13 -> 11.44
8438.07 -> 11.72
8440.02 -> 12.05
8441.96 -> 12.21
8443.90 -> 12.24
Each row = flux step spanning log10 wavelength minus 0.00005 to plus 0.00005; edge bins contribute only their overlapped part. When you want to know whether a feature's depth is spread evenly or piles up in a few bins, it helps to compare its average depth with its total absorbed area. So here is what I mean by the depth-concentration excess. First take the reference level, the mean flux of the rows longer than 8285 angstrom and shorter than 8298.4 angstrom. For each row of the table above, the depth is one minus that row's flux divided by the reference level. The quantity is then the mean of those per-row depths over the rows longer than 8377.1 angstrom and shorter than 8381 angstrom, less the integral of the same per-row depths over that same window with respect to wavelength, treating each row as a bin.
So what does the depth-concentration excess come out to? -0.17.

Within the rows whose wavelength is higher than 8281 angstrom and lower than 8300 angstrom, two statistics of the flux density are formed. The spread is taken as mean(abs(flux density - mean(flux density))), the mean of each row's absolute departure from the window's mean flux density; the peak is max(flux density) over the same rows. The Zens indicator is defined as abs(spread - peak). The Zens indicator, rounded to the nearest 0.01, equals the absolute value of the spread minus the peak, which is 13.01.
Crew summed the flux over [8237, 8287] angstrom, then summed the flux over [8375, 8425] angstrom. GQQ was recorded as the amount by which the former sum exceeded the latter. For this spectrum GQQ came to 17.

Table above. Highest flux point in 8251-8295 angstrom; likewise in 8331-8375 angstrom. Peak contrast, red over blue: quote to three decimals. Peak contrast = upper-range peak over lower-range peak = 0.997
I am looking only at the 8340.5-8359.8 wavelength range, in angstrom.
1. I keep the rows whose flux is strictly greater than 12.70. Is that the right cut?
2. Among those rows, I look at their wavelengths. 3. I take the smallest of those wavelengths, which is 8341.48 angstrom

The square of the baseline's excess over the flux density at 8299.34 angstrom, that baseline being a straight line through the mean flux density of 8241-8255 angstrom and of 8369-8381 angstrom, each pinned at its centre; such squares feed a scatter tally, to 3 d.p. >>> 0.000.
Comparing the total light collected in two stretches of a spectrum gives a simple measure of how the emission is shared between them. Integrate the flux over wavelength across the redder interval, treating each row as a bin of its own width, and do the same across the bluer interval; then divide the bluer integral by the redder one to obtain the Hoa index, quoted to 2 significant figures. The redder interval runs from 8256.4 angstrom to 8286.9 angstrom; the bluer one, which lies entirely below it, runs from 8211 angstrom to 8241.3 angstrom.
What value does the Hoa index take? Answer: 0.99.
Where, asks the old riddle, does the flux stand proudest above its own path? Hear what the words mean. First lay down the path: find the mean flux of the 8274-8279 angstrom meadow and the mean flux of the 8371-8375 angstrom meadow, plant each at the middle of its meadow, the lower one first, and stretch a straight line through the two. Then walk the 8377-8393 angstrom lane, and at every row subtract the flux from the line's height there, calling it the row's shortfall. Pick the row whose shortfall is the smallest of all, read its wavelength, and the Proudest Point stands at 8391.57 angstrom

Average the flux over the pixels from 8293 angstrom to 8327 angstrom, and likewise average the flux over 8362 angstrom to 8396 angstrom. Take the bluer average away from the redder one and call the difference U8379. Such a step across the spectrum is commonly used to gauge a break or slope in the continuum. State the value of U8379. -0.5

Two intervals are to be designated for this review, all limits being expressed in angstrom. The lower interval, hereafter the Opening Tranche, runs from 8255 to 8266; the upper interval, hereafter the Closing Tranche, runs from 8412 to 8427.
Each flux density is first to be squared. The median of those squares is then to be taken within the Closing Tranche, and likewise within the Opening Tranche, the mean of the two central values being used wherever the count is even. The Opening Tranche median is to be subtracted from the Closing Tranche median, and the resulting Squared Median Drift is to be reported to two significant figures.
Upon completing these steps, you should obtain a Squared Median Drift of -16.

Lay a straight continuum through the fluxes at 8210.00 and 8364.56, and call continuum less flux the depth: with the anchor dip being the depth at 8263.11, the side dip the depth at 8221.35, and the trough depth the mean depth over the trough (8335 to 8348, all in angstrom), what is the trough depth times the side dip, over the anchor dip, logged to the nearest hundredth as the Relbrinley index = -0.08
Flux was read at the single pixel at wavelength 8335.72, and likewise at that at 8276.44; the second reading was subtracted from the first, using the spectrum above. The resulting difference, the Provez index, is -0.28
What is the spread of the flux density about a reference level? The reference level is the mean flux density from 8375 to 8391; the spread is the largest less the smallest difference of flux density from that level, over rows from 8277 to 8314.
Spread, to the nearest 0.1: 0.4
